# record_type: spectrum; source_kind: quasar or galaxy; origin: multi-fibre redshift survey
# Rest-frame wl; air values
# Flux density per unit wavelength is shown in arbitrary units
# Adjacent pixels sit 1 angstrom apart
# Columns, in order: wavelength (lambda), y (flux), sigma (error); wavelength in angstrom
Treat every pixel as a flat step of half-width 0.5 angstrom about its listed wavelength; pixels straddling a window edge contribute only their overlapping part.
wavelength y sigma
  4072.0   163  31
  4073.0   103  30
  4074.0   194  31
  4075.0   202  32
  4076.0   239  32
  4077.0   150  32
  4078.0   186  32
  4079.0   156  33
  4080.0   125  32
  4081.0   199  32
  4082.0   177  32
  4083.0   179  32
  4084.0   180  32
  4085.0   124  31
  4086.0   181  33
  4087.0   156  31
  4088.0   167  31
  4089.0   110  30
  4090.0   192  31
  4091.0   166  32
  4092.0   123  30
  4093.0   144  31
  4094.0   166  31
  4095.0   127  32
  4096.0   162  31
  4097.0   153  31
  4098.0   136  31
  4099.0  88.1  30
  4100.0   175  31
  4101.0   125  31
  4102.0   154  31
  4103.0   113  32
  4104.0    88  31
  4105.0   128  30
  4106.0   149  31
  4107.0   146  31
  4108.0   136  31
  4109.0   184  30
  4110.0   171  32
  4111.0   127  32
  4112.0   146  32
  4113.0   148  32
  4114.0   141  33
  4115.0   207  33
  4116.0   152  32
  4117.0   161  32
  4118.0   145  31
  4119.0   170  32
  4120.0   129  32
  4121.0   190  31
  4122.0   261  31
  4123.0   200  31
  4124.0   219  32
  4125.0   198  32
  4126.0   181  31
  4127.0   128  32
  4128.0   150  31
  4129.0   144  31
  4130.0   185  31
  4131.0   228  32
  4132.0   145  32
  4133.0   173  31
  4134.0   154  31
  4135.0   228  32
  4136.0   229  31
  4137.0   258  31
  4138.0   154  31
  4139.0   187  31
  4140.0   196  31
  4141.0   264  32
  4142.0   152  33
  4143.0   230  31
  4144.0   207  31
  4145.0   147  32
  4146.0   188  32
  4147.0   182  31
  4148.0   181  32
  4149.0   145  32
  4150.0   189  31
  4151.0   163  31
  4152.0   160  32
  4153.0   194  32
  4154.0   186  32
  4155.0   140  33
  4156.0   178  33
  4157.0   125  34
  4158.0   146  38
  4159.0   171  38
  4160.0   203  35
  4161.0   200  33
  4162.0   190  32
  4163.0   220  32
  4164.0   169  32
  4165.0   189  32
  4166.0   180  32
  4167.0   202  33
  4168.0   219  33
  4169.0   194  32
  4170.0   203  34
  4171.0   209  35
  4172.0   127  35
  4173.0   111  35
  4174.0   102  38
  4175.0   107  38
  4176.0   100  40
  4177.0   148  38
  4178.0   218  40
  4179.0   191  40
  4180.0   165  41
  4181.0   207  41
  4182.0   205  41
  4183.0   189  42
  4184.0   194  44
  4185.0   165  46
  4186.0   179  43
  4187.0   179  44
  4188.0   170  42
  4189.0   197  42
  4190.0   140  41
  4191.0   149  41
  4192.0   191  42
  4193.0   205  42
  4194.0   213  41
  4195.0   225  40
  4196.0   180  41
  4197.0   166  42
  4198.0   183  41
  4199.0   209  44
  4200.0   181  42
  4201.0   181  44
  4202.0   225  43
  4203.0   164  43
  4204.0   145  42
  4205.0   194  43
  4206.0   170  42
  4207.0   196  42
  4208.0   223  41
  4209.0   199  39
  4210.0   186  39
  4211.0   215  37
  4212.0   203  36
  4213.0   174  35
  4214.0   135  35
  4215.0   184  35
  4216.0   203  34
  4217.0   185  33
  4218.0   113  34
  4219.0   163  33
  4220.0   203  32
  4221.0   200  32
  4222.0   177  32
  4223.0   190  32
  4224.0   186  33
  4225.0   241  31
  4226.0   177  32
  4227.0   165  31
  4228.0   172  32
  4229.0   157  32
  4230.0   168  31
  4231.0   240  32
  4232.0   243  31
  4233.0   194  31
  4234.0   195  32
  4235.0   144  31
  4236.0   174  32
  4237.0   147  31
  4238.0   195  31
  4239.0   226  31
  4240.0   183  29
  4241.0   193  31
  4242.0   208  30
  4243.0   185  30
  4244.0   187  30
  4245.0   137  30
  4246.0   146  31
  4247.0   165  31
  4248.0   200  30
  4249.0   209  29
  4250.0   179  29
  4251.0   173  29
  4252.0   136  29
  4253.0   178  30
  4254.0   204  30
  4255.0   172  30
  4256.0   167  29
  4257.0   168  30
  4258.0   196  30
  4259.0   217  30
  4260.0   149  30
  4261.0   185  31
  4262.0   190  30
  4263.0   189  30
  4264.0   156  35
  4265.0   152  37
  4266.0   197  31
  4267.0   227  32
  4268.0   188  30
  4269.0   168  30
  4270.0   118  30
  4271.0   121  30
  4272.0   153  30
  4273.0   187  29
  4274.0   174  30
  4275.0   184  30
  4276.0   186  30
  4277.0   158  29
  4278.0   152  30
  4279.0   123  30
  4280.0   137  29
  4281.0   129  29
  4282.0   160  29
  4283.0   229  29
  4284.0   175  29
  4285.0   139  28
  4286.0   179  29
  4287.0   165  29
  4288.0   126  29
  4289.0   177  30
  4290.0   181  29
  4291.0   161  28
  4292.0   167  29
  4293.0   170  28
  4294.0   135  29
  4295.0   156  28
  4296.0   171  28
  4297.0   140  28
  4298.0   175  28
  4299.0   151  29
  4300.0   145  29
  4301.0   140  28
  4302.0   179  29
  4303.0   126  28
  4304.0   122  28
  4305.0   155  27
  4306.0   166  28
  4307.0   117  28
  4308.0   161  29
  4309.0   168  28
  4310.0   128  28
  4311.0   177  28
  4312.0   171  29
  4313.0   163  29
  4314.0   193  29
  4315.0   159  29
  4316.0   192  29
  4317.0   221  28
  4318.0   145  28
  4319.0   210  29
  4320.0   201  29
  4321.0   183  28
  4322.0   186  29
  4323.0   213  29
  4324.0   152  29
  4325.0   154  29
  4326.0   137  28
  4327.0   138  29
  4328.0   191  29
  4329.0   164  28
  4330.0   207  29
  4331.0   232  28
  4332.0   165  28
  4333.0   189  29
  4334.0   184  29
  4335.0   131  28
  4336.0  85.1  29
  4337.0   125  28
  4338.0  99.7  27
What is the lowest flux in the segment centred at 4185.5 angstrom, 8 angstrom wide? 165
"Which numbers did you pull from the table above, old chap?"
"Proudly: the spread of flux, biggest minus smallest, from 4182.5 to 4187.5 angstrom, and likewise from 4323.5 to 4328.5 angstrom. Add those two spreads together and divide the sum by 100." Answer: 0.83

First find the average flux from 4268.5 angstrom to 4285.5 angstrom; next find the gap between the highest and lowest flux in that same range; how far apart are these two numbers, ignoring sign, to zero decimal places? 47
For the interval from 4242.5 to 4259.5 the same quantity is 97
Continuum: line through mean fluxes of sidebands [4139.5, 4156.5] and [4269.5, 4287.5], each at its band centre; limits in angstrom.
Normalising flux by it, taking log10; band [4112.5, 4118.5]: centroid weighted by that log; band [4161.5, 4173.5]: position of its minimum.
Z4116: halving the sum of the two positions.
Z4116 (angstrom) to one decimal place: 4144.2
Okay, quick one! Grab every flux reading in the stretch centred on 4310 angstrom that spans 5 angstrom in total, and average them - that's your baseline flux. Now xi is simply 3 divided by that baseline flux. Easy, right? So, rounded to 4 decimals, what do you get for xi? 0.0186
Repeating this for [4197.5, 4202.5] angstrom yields 0.0153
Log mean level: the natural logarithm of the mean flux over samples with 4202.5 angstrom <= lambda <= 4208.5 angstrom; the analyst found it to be 5.20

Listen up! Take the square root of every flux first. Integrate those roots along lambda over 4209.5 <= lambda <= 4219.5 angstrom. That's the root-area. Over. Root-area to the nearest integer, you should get 132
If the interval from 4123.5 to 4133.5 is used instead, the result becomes 132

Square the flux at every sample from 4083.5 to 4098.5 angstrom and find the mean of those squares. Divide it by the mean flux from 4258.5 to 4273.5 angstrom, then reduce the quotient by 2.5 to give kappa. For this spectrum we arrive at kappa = 135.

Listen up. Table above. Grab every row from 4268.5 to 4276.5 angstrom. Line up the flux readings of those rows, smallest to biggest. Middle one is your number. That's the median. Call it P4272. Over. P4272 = 171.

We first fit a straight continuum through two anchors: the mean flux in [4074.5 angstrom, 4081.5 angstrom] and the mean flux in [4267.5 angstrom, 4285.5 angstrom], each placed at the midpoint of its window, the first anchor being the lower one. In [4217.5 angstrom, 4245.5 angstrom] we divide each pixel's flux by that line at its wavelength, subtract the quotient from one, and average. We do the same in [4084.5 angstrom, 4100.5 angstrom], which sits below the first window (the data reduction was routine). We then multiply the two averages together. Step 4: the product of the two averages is -0.020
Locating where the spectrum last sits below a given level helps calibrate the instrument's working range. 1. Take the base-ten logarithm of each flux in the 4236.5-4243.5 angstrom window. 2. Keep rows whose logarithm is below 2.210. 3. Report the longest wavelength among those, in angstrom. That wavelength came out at 4237.0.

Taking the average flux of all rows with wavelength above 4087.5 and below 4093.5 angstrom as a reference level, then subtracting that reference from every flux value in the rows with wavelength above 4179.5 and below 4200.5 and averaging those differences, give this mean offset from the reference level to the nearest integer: 35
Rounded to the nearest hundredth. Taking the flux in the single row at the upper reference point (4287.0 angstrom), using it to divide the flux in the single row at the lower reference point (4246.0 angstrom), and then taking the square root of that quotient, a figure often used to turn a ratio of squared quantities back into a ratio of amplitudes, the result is 0.94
